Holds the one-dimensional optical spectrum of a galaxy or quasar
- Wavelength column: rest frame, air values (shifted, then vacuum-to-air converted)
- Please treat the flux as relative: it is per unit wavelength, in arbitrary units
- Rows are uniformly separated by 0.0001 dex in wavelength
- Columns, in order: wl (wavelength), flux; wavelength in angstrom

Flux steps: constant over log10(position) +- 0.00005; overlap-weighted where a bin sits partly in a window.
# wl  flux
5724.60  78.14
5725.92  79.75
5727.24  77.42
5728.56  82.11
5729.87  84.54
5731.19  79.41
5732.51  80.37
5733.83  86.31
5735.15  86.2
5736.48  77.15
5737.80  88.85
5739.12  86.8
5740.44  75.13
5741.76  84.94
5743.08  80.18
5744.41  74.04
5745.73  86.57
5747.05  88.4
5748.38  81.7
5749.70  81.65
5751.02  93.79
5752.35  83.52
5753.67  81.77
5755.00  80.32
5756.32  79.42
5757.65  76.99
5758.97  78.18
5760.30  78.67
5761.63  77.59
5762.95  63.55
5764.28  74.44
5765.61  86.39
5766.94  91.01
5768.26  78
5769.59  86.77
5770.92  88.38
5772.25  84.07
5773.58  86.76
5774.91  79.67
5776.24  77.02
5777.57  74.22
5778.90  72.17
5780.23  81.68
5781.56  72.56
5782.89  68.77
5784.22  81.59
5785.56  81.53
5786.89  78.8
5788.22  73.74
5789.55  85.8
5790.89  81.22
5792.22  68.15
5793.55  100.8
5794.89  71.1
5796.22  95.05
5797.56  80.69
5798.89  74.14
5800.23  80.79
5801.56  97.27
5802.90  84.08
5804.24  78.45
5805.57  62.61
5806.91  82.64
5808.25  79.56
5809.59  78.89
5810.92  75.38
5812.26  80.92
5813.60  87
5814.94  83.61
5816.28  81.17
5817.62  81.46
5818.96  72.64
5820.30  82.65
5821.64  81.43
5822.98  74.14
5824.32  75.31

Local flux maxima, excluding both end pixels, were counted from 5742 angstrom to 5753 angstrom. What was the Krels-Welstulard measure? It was 2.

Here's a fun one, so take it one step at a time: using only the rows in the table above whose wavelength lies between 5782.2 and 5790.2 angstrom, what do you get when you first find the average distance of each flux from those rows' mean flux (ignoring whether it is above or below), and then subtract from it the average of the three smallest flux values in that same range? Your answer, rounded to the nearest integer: -69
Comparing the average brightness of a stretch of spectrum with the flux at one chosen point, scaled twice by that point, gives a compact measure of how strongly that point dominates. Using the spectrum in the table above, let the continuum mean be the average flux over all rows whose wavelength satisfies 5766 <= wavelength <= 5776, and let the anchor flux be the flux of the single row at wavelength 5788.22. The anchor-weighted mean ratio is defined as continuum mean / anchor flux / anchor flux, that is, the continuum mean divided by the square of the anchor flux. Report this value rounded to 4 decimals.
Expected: 0.0156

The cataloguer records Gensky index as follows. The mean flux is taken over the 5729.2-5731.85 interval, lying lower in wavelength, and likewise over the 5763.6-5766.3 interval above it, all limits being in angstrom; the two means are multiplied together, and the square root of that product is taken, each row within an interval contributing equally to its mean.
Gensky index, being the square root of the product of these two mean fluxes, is 81.2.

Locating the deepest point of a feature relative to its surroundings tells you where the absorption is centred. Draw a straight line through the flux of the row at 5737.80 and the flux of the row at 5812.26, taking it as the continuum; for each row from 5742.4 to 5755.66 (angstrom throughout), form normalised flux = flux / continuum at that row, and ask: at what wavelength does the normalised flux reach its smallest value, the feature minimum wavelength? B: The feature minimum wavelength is 5744.41 angstrom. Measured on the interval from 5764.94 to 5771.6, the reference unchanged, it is 5768.26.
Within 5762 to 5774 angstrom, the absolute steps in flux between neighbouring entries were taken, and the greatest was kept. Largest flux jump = 13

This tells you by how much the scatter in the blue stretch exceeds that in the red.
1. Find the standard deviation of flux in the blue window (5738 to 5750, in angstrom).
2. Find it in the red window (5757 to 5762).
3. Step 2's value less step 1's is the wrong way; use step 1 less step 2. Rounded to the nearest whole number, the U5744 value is 4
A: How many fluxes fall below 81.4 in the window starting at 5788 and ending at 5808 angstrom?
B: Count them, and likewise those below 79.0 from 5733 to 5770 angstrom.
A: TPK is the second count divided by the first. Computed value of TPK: 1.11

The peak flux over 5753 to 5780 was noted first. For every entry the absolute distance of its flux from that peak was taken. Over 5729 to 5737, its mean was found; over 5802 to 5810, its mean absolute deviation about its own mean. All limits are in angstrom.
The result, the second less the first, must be -3.6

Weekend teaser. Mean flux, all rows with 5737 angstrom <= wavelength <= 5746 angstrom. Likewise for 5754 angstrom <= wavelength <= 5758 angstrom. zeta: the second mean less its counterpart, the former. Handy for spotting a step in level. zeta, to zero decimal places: -3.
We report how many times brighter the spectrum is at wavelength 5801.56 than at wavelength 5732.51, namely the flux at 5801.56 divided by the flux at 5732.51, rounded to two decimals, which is 1.21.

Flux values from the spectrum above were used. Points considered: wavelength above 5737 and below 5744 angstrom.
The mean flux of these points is 83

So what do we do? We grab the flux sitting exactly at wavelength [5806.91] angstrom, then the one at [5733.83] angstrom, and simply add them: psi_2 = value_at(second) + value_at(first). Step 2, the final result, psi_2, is 169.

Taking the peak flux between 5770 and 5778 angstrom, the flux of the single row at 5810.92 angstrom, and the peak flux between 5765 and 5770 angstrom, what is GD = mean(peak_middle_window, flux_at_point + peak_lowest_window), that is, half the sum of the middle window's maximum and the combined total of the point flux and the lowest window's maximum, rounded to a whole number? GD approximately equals 127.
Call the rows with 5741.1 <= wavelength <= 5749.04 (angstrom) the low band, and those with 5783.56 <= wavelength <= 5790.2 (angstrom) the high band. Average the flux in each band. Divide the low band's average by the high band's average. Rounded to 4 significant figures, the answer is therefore 1.029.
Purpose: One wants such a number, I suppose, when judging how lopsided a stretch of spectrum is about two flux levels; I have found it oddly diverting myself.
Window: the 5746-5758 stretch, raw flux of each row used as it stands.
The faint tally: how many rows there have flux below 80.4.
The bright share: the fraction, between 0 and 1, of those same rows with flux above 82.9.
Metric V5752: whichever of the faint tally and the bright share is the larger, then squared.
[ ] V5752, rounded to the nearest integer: 9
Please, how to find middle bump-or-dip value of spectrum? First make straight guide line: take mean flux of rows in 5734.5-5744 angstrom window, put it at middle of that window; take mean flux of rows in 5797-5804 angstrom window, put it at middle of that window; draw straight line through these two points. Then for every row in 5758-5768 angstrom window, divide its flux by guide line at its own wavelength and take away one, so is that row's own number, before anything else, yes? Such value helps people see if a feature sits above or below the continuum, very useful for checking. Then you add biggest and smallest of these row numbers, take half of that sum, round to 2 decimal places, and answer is -0.07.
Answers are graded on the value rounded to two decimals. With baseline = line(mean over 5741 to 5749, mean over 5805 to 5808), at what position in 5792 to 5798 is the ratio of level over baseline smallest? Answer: 5792.22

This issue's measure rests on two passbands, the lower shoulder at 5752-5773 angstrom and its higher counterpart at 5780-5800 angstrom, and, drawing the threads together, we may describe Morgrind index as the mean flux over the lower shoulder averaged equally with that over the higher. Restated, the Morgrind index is 80.1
